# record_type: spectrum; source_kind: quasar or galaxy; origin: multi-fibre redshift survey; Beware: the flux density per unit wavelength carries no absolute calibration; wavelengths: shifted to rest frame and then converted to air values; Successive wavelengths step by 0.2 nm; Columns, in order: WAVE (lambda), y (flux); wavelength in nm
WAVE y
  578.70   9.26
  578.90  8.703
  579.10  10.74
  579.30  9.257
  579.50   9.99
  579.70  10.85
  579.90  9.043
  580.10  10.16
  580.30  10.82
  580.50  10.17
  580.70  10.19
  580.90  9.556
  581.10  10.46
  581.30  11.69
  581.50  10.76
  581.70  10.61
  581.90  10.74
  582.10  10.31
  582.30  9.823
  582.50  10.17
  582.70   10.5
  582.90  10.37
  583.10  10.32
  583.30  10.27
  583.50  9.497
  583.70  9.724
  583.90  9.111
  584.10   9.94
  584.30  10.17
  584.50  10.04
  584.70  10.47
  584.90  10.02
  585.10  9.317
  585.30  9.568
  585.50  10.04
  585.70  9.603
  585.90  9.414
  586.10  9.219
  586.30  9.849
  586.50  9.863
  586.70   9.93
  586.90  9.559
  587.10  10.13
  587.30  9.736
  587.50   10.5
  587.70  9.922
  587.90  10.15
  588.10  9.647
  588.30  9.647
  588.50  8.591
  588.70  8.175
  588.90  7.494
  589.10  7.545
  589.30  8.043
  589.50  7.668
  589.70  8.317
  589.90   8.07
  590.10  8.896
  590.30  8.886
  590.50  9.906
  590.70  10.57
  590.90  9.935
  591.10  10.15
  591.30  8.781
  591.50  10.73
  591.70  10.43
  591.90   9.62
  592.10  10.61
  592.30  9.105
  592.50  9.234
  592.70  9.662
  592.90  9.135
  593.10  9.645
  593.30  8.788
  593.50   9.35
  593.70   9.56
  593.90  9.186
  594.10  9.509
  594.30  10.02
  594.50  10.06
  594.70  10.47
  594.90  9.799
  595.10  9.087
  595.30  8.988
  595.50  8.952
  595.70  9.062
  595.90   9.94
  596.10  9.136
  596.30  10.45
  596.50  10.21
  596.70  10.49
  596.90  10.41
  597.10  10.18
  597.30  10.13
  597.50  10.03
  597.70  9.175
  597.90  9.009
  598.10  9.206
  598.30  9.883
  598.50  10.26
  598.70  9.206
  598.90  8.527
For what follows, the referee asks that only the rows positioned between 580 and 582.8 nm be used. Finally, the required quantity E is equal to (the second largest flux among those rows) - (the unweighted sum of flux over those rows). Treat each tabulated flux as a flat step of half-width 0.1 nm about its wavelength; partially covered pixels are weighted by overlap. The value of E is -135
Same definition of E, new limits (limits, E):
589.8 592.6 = -124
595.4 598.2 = -126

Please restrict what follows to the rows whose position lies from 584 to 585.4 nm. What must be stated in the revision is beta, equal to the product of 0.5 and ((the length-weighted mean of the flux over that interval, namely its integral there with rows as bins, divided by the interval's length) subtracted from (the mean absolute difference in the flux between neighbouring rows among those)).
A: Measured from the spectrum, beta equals -4.78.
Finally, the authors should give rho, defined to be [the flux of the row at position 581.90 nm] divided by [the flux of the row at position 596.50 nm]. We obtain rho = 1.05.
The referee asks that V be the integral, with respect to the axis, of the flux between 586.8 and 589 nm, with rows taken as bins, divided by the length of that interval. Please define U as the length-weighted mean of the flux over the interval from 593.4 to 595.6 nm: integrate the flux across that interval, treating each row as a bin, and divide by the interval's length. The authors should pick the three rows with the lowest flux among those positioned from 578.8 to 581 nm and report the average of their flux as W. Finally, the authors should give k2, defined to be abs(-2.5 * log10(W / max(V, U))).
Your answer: 0.064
